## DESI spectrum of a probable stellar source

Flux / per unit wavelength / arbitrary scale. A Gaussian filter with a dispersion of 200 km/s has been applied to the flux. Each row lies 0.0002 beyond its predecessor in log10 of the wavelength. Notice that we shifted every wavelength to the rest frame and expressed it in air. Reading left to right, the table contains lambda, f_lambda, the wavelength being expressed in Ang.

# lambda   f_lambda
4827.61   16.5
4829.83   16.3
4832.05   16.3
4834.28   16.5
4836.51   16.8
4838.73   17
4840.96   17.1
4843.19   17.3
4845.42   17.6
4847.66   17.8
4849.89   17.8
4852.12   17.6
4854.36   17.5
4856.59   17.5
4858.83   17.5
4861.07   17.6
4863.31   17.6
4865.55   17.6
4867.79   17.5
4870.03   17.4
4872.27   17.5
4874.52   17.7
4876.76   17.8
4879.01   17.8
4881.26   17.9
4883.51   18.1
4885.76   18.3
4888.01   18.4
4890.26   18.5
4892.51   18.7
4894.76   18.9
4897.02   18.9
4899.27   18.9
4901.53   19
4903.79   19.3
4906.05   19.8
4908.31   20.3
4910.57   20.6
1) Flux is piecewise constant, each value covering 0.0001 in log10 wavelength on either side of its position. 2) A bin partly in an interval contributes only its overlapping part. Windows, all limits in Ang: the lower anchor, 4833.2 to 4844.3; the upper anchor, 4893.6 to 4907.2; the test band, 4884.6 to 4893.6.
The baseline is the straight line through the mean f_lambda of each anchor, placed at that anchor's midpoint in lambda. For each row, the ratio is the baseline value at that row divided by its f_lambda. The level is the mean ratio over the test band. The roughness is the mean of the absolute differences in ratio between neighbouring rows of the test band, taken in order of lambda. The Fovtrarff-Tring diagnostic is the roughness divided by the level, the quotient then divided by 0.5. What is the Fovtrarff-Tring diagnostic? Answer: 0.0059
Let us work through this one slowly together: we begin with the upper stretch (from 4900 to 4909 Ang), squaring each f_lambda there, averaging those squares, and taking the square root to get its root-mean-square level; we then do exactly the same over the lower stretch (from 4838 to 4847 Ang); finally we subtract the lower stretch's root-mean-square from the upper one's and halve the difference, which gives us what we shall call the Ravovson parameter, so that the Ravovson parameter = 1.2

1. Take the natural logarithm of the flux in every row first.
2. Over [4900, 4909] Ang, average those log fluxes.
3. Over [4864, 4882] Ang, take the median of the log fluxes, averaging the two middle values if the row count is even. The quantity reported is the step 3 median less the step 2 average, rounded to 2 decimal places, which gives -0.10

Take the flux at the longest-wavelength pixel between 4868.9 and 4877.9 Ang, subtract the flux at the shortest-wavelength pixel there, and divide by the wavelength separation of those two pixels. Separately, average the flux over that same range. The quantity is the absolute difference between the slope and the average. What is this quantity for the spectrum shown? 17.5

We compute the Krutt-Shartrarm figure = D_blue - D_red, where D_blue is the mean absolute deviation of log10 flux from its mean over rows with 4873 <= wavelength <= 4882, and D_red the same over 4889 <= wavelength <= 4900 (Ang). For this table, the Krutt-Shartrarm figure -0.0021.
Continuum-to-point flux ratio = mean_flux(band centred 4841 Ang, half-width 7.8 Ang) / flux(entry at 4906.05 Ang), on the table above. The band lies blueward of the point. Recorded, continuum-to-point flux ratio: 0.87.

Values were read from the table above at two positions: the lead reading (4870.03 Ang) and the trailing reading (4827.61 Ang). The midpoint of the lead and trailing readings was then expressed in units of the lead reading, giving 0.974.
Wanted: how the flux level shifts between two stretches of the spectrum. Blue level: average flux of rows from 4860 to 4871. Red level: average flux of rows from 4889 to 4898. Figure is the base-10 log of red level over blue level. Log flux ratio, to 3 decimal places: 0.029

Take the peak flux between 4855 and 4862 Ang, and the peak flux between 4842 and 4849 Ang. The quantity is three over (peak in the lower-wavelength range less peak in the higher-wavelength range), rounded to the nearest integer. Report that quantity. 15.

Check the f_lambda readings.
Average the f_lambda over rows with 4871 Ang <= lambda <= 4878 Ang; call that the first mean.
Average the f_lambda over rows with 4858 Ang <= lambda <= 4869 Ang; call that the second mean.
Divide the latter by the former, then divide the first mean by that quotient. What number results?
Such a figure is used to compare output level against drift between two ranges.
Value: 17.8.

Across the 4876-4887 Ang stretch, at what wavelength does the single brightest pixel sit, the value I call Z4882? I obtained 4885.76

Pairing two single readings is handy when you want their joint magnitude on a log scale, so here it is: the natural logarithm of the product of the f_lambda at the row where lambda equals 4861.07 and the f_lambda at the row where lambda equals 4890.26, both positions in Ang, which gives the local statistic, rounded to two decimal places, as 5.79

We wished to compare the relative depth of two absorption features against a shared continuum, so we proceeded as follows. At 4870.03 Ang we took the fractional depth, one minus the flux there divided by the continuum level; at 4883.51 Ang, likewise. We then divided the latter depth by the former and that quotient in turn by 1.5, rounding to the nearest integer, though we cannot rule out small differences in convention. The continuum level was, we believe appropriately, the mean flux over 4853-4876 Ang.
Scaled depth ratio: -3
